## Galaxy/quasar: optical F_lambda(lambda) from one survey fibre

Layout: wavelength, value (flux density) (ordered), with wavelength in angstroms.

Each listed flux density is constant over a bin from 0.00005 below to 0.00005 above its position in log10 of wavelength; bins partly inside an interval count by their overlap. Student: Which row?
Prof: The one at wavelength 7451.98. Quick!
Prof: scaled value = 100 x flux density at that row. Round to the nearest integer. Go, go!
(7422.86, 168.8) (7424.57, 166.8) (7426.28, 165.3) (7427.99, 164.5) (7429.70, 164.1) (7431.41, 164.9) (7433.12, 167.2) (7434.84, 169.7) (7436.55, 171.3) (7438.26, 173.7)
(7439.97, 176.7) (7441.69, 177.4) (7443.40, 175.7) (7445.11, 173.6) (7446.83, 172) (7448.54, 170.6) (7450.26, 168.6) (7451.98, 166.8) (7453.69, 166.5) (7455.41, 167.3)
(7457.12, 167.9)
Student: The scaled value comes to 16680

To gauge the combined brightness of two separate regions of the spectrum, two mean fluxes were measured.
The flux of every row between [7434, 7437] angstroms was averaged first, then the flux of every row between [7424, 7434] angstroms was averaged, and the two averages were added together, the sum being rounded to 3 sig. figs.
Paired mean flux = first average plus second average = 336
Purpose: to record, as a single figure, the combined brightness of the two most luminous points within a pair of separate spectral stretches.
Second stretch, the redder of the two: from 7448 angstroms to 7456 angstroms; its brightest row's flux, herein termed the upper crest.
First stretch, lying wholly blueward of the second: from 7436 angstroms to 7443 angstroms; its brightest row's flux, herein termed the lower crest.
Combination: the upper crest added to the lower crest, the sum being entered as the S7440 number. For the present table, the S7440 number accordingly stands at 348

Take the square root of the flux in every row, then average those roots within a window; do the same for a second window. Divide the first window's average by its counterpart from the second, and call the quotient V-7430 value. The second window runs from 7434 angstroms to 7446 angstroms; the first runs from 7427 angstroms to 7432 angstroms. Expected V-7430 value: 0.972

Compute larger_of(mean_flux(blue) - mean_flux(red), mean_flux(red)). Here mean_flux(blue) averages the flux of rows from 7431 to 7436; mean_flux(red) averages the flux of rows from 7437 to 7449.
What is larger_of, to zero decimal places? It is 174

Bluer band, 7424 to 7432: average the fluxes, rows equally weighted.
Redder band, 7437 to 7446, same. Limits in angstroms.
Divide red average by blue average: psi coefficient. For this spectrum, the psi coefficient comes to 1.06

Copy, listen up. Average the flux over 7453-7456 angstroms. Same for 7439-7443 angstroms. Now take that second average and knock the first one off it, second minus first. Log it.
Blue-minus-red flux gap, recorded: 10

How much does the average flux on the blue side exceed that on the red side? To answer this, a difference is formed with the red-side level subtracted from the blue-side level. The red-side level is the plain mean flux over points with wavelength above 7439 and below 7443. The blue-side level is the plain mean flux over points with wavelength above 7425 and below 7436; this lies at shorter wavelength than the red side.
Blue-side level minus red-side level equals -11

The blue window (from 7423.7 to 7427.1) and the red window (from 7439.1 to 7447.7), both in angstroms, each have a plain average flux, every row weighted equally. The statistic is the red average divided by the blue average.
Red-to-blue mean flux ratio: 1.05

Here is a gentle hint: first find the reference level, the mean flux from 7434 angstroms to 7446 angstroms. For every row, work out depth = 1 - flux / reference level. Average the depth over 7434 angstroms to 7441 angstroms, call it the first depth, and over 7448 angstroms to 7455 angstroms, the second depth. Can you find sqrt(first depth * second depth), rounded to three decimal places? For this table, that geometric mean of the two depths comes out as 0.015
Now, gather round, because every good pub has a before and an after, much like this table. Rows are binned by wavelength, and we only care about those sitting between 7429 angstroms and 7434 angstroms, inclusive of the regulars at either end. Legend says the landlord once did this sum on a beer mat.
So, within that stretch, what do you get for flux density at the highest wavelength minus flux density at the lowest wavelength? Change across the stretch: 3.1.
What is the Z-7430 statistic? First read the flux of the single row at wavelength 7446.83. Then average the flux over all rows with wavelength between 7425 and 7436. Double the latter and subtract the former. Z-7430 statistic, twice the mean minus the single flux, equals 160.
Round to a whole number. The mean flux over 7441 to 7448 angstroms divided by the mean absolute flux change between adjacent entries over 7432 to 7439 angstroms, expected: 81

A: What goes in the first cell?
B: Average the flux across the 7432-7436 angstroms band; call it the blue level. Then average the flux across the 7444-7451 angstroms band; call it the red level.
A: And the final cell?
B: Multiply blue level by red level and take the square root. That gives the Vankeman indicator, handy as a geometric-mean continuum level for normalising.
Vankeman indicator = 170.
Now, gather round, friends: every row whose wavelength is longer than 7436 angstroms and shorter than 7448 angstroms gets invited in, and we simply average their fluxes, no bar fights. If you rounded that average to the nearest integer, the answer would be 174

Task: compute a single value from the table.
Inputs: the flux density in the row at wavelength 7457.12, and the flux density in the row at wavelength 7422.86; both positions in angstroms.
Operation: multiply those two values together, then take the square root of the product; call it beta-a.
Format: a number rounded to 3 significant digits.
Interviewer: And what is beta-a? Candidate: 168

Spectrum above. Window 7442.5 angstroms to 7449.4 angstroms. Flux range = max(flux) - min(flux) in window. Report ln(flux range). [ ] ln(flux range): 1.6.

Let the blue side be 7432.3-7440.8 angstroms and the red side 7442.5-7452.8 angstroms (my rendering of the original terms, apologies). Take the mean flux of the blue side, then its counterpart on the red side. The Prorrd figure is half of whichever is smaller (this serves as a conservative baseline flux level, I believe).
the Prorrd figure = 85.6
